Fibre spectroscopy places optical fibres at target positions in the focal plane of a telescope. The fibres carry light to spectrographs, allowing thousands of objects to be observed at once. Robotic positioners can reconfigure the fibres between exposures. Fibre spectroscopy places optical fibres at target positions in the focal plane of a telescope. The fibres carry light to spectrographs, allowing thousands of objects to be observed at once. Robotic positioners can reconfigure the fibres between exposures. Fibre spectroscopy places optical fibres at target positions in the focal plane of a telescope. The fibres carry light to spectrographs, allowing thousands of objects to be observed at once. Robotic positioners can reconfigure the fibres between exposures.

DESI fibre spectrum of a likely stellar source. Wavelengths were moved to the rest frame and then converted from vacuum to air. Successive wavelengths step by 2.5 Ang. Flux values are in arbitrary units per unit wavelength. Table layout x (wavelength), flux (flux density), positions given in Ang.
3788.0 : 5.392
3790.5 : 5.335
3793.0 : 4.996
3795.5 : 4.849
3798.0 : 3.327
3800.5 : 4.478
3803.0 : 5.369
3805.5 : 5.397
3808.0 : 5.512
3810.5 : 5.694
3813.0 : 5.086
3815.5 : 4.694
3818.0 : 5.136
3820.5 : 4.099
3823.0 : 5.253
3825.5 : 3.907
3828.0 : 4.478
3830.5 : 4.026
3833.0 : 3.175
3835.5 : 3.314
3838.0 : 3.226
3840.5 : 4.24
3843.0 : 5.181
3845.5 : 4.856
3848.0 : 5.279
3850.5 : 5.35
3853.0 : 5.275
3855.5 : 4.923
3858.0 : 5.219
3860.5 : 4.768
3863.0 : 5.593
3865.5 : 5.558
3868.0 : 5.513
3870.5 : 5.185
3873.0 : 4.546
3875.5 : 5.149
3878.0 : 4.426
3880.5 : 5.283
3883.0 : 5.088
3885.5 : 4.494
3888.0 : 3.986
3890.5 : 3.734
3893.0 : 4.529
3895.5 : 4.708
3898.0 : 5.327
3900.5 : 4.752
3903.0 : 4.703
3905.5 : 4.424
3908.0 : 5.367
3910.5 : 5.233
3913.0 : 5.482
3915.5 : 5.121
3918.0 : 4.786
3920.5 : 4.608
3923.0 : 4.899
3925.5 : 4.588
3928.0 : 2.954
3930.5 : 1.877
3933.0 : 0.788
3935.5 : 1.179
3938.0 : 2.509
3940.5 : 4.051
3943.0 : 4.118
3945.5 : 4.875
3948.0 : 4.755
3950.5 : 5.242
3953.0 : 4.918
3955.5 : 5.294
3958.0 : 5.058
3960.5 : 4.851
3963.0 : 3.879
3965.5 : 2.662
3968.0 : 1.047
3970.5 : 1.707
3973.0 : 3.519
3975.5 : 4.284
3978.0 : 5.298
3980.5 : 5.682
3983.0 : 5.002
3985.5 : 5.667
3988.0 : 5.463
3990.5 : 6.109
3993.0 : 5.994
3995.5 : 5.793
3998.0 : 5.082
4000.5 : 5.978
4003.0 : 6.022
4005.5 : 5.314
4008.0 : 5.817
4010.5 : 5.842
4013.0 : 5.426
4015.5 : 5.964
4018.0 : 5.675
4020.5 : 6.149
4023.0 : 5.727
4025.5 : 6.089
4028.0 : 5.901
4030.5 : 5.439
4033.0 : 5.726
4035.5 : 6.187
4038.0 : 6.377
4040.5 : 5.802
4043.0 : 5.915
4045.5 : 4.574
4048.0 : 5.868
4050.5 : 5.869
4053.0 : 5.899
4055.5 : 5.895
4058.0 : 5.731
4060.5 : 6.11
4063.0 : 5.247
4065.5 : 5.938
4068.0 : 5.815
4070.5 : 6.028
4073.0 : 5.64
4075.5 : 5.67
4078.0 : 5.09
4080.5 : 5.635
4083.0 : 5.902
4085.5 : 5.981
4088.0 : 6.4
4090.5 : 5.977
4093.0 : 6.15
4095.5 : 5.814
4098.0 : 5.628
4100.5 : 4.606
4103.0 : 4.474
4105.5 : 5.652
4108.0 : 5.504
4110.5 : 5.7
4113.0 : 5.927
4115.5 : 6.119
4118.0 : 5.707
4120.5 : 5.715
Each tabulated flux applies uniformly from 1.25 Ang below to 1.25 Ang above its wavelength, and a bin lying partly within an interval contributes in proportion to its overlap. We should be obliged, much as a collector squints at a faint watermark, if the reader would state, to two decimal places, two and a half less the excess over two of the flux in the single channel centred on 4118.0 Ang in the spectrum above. -1.21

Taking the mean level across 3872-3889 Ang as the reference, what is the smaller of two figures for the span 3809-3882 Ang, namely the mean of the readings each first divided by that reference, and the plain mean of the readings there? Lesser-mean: 1.01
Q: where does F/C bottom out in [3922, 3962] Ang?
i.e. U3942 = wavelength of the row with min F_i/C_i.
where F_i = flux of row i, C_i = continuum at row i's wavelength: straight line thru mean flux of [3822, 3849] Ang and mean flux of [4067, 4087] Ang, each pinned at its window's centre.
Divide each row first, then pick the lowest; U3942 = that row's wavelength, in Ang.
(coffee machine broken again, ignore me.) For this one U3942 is 3933.0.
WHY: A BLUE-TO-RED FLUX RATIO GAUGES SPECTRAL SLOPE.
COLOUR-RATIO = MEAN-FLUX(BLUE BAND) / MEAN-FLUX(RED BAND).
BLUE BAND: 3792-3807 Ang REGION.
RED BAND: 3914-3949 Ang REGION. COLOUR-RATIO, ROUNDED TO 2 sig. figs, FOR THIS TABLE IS 1.3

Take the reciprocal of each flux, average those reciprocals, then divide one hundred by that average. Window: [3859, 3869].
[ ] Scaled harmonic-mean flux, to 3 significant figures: 533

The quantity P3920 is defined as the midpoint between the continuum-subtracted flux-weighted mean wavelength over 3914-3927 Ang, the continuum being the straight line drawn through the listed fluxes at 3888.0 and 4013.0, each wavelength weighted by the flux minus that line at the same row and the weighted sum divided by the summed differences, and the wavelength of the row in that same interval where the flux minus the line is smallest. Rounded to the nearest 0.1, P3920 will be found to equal 3922.3 Ang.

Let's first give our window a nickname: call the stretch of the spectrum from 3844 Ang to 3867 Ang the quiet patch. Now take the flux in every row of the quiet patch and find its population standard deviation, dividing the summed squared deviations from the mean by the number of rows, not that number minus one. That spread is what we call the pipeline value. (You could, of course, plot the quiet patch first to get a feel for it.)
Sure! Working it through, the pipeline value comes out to 0.3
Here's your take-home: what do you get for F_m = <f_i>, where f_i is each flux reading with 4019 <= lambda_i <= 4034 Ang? 5.84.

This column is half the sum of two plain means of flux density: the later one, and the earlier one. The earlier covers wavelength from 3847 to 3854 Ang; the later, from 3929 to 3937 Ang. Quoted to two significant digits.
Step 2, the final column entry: 3.3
